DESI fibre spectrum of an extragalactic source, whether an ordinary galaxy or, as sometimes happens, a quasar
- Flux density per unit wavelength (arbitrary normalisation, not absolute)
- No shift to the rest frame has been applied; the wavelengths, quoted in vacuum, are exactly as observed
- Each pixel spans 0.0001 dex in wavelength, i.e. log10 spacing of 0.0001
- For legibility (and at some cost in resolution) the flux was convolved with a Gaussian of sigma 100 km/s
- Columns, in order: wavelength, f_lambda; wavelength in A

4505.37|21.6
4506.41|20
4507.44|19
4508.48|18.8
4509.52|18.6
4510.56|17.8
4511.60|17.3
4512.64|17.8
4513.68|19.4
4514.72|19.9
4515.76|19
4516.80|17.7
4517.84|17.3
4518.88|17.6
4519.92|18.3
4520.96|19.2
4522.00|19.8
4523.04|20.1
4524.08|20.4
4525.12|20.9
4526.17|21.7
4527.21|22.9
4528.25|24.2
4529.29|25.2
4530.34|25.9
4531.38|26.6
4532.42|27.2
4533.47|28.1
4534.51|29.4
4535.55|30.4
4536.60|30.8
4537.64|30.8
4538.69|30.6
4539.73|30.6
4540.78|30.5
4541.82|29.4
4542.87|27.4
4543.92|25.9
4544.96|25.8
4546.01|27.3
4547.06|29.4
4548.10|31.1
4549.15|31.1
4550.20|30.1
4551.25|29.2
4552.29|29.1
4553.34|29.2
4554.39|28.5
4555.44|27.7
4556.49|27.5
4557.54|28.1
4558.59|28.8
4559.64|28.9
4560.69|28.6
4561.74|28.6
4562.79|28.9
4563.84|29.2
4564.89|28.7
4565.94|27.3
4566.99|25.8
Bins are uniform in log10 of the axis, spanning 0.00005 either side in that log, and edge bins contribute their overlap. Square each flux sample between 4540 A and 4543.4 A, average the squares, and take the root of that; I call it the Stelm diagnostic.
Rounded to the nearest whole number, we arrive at 29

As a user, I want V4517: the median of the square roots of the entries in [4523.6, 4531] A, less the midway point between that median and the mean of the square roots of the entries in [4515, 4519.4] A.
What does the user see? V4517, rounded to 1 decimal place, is 0.3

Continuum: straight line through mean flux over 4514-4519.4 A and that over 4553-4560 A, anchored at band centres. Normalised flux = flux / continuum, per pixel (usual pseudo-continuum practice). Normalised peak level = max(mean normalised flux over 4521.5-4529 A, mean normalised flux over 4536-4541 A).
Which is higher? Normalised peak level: 1.29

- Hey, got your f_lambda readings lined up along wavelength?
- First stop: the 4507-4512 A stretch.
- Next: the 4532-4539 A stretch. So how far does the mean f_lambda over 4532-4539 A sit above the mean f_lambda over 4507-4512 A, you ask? 11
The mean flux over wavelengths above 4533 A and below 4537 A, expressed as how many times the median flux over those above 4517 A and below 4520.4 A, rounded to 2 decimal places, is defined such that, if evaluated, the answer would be 1.69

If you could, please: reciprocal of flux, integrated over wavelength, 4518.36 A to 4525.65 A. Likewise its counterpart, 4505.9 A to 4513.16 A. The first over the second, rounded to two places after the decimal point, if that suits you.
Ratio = 0.95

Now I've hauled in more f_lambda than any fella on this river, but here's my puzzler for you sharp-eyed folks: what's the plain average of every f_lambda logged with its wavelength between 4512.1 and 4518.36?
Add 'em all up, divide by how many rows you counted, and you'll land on 18.5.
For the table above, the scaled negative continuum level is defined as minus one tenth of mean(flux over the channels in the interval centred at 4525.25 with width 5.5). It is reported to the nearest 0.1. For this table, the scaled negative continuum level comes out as -2.1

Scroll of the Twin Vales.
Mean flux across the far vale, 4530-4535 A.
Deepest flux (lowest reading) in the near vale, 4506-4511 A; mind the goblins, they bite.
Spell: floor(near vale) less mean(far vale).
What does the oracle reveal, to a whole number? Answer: -10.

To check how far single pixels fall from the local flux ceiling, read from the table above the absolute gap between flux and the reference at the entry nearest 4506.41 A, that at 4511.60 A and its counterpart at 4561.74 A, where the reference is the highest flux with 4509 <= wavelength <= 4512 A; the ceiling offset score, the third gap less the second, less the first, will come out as 7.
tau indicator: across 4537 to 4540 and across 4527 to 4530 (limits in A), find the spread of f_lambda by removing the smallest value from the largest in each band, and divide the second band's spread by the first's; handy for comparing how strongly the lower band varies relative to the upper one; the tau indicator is 11.5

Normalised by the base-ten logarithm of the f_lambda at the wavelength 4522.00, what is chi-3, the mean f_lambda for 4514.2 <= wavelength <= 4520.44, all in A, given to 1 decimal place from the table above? 14.1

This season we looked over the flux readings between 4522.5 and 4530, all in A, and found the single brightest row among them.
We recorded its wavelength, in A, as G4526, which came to 4529.29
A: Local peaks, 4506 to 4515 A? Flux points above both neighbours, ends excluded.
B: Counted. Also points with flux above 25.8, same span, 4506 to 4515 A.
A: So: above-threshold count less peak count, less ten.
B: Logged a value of -10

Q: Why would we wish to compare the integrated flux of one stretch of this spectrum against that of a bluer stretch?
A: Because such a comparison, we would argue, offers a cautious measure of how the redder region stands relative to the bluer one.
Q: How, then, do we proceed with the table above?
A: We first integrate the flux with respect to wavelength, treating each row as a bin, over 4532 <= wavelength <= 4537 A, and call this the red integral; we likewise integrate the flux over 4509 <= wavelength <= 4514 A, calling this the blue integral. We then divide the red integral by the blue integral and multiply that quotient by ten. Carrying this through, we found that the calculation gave 16.1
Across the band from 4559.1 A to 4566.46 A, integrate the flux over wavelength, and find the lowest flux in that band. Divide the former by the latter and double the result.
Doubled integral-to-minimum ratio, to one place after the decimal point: 15.4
